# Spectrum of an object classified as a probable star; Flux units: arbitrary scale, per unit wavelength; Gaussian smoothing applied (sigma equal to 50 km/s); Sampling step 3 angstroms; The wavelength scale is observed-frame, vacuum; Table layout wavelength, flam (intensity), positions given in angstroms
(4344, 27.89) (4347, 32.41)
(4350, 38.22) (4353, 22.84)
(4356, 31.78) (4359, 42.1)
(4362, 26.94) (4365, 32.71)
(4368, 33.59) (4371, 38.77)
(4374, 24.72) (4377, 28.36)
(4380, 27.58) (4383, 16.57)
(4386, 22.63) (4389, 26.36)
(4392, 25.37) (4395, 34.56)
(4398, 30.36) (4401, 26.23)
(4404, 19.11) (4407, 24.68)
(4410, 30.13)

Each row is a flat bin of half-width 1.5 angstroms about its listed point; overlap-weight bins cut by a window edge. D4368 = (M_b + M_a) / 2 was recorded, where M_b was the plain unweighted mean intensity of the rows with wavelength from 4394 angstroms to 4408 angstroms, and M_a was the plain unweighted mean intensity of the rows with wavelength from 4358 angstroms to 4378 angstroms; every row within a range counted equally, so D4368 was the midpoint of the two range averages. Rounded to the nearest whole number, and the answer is 30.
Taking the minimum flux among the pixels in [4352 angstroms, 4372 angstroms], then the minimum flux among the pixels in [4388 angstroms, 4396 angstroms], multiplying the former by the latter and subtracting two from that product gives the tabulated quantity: 577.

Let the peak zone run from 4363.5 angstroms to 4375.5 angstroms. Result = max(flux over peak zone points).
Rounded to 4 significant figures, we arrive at 38.77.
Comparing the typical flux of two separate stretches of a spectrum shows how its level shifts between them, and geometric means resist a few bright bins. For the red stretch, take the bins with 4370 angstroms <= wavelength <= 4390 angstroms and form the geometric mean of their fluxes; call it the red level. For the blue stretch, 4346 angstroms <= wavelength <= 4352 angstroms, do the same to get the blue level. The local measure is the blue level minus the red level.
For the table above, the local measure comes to 9.5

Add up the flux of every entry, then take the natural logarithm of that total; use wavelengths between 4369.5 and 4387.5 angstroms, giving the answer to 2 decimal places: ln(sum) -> 5.07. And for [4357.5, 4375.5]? 5.29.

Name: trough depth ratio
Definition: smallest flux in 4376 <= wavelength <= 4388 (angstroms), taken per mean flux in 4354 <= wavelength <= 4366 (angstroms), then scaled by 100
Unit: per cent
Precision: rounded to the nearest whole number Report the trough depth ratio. 50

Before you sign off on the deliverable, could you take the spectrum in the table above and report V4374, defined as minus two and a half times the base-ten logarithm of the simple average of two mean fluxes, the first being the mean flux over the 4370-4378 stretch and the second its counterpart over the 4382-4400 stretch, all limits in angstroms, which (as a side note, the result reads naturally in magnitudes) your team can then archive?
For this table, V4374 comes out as -3.63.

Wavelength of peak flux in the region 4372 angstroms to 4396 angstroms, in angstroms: 4395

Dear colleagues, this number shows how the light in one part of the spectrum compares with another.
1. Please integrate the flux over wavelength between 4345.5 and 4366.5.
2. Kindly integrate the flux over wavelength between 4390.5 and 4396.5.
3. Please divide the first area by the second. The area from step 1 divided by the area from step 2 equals 3.8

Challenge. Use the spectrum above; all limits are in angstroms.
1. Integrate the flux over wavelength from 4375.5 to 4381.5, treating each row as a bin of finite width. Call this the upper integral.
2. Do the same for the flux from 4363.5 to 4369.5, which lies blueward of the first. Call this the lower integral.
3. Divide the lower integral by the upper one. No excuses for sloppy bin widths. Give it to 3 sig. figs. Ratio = 1.19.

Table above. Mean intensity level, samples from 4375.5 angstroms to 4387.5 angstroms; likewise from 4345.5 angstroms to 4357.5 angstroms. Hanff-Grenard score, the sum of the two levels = 55.1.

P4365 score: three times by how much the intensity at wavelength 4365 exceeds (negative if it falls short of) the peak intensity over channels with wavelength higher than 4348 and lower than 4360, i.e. -28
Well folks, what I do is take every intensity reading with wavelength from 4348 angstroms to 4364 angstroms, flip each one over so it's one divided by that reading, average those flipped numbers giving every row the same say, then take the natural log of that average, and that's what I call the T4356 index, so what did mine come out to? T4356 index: -3.43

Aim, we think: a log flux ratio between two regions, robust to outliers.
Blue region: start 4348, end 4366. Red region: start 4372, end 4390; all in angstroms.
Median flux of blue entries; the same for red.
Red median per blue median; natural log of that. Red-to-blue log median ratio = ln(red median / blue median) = -0.23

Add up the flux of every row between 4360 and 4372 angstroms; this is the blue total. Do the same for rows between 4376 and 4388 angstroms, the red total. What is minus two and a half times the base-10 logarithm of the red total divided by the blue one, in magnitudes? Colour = 0.36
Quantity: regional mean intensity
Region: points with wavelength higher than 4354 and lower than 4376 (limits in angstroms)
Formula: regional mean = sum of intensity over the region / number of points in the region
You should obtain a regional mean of 33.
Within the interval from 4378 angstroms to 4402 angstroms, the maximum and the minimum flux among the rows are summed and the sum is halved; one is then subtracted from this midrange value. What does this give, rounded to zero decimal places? 25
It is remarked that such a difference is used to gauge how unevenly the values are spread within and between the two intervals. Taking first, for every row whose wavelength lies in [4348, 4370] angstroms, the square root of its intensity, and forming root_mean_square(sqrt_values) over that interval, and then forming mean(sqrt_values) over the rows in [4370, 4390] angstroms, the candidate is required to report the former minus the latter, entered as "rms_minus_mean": 0.6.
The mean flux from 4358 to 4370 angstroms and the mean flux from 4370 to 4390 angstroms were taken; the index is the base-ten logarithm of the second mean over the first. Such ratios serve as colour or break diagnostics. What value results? -0.11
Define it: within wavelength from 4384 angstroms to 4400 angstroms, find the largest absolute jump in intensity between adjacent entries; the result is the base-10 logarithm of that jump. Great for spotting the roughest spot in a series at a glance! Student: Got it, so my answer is 0.96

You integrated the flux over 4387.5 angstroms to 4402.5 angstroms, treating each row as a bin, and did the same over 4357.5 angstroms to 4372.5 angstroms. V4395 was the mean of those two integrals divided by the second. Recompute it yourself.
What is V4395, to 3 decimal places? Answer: 0.910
